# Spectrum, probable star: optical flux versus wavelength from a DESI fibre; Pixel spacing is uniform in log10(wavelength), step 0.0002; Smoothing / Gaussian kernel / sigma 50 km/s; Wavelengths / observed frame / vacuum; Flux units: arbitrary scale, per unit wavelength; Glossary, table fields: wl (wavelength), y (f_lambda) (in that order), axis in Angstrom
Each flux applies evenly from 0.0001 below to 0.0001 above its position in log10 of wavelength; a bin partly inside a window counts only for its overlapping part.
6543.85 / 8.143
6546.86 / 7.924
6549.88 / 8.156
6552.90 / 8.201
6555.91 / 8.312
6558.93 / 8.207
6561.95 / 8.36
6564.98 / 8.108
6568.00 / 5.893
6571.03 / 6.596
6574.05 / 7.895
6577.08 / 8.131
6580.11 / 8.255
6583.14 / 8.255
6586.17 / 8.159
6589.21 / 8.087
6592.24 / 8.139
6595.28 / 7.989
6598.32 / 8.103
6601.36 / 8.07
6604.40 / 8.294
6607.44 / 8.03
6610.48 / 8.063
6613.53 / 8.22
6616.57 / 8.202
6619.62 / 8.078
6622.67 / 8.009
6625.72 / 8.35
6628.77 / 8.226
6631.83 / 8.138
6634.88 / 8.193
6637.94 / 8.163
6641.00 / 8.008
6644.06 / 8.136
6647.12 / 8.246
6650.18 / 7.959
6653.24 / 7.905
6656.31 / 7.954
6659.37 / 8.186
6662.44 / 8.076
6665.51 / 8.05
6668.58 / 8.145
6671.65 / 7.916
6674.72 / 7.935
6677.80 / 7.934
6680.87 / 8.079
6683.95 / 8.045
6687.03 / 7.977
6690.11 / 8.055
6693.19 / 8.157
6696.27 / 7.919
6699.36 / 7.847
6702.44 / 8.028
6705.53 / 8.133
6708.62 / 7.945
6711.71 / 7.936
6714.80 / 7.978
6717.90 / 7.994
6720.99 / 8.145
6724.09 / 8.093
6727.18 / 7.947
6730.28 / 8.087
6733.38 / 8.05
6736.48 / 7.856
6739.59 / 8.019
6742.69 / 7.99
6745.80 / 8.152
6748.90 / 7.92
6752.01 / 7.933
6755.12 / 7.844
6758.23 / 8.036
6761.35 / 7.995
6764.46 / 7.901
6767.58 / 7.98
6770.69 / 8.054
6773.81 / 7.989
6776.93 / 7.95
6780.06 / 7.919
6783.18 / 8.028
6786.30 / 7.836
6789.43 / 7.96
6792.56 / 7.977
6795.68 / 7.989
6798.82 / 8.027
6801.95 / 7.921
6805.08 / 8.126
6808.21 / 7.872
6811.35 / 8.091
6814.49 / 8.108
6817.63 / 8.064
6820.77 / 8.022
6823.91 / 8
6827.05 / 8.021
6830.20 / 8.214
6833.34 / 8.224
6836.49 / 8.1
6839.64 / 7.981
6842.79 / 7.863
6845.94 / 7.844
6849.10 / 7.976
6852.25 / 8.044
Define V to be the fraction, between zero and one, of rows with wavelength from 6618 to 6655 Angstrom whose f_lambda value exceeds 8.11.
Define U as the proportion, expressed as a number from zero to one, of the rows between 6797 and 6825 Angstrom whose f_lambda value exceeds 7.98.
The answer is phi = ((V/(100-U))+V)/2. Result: 0.29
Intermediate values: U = 0.78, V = 0.58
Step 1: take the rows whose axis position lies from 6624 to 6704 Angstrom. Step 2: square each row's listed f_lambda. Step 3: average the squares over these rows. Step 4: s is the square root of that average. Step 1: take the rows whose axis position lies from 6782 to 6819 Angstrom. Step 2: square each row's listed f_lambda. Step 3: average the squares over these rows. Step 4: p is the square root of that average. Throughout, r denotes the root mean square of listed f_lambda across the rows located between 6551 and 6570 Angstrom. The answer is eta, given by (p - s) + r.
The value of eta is 7.83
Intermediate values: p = 8.00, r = 7.90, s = 8.06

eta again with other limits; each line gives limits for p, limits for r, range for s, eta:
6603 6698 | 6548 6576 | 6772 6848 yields 7.87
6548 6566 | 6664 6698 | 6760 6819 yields 8.26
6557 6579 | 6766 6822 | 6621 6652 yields 7.50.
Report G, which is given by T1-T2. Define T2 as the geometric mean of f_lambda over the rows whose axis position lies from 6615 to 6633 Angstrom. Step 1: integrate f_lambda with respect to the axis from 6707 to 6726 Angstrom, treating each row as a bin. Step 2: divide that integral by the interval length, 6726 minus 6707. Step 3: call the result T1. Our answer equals -0.15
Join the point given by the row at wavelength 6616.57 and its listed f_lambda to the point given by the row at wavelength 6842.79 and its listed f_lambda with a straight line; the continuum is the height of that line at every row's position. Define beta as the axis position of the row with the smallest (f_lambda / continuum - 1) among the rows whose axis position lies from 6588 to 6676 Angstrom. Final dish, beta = 6595.28 Angstrom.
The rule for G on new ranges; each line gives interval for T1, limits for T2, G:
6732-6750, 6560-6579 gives 0.56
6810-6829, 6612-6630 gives -0.13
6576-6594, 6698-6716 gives 0.19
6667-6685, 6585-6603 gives -0.08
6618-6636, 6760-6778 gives 0.19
